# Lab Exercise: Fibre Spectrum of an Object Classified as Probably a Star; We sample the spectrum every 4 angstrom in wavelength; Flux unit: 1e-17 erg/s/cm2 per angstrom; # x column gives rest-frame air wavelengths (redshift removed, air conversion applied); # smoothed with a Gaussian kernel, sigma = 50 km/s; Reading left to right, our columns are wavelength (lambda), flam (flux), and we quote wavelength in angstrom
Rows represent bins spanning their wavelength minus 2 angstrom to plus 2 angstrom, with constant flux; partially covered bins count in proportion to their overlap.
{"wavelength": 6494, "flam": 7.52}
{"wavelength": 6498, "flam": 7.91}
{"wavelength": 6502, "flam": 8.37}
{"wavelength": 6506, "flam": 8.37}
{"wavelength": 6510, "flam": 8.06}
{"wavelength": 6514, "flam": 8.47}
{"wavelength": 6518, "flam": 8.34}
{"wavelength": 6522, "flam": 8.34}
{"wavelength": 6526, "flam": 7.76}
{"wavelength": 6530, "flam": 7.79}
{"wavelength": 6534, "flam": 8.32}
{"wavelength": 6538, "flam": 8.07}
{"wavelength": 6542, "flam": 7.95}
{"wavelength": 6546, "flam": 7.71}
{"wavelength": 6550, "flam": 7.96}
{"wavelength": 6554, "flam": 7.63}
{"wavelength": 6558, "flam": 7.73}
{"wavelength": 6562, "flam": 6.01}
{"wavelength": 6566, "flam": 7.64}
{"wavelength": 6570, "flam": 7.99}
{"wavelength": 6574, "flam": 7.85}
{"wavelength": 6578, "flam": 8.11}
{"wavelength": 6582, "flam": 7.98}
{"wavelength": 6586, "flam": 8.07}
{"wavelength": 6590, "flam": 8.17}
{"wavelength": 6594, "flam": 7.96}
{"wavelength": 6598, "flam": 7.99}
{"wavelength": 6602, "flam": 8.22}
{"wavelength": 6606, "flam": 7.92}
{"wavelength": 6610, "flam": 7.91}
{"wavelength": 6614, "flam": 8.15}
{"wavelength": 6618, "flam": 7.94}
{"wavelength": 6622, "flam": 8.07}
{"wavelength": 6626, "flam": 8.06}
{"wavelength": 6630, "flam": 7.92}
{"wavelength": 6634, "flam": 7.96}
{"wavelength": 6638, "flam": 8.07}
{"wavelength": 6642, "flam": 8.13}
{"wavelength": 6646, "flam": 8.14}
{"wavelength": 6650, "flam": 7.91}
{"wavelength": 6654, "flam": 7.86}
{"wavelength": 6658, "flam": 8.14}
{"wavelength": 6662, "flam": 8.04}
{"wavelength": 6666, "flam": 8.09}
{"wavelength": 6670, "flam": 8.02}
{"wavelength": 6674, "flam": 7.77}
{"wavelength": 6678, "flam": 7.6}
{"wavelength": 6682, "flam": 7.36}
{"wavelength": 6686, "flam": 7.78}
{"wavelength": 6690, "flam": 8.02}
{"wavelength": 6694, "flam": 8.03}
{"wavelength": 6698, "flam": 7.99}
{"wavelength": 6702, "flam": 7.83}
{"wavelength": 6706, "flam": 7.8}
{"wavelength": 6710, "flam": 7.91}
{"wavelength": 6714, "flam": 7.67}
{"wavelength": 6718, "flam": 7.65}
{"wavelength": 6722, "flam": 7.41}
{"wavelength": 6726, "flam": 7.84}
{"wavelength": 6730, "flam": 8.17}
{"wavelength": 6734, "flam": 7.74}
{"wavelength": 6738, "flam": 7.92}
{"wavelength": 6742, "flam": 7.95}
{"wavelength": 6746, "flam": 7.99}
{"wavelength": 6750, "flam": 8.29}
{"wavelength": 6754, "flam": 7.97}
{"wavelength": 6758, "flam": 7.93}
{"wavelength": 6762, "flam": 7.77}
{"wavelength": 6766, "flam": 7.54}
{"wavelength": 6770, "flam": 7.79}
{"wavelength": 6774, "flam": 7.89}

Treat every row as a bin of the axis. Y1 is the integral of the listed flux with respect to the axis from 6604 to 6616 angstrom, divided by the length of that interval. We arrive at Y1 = 7.99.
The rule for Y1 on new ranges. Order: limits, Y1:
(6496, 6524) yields 8.27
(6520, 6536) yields 8.05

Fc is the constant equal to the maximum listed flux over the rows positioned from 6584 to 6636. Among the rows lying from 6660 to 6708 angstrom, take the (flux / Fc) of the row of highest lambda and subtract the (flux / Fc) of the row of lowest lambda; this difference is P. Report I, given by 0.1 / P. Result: -3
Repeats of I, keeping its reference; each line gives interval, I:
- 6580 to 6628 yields 10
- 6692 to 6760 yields -8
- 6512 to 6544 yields -2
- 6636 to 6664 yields -27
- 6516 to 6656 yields -2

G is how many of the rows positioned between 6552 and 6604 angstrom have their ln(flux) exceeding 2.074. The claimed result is 8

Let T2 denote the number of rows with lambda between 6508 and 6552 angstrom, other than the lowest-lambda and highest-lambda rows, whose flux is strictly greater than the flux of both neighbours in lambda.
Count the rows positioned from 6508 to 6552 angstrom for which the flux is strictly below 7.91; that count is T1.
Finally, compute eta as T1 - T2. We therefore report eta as 1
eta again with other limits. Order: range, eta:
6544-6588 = 2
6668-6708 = 5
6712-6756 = 3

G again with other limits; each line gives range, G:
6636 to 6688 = 7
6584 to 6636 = 9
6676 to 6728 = 3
